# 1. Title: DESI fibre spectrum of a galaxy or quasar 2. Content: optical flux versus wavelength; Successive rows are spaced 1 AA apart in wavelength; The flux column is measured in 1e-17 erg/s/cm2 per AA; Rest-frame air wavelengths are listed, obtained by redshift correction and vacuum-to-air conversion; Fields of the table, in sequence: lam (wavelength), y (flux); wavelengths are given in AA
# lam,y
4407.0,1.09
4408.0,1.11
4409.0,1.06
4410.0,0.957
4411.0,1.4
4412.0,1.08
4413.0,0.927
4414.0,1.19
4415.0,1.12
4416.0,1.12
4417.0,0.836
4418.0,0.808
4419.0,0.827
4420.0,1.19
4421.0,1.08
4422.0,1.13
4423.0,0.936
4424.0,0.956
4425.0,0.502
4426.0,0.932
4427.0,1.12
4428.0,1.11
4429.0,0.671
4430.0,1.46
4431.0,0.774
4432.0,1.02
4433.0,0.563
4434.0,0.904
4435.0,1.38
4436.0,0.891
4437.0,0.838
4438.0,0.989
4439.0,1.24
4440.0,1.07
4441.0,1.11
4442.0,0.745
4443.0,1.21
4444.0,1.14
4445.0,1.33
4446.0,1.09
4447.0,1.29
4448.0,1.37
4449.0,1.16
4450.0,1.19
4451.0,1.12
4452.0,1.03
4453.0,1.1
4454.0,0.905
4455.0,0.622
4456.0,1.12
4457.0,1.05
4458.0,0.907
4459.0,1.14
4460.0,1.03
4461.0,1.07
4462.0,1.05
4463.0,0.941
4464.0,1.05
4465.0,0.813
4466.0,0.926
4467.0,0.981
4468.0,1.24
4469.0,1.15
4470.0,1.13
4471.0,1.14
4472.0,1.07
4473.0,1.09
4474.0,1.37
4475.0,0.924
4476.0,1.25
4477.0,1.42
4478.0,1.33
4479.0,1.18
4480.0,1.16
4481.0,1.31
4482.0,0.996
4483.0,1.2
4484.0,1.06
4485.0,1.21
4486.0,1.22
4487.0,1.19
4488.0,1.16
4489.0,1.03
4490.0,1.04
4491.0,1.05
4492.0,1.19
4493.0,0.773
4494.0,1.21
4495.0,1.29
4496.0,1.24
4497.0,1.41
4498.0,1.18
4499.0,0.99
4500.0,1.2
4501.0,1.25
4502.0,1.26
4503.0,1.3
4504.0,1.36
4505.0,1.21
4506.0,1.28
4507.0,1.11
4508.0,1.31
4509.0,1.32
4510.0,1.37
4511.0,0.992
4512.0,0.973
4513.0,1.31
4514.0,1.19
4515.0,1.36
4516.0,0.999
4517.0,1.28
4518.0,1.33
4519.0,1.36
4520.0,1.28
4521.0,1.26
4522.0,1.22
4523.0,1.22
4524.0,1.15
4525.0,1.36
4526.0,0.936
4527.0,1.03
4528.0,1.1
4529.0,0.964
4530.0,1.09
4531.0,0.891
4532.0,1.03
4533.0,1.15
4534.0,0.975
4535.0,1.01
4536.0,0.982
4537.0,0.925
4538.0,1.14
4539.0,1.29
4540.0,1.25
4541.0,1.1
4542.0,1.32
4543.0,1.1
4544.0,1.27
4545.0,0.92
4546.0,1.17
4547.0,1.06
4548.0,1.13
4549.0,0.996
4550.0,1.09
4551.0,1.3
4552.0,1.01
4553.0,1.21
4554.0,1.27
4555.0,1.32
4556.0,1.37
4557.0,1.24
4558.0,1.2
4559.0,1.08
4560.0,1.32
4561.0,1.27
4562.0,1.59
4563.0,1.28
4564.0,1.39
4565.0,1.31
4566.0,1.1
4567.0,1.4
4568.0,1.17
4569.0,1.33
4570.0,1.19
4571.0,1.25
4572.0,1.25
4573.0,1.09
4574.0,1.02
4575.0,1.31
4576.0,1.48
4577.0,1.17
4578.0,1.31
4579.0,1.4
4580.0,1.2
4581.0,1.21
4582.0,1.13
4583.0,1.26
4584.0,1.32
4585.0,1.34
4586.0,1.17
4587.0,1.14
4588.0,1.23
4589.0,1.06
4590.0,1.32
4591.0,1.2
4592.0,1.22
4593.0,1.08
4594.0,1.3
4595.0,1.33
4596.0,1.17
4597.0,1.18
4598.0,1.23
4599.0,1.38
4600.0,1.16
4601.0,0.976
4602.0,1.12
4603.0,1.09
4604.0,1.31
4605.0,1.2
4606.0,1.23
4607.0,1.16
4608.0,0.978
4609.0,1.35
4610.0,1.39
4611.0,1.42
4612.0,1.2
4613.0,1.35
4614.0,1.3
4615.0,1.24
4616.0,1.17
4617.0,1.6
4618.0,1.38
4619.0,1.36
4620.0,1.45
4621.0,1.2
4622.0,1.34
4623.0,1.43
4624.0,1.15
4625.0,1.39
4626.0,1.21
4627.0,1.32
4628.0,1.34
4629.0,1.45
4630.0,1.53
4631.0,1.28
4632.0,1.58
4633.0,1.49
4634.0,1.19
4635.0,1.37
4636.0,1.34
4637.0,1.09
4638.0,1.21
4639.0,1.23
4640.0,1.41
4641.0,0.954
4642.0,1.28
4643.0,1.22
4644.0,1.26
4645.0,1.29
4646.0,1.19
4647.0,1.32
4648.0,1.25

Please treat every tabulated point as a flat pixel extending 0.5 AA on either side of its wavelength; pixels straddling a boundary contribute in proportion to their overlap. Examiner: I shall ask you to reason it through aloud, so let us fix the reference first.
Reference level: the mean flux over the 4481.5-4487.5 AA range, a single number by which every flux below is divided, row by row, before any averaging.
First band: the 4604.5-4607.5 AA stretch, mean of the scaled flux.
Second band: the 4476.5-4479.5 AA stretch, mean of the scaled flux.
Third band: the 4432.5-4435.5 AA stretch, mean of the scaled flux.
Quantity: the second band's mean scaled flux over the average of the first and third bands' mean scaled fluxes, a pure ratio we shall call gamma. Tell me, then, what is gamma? 1.22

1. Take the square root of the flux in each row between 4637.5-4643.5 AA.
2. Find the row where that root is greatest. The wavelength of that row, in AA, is 4640.0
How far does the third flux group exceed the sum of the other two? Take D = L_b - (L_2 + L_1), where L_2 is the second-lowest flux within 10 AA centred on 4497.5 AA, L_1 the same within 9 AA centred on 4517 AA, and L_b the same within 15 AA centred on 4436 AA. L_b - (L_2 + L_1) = -1.51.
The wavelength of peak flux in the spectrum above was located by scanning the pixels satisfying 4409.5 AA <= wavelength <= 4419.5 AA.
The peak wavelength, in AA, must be 4411.0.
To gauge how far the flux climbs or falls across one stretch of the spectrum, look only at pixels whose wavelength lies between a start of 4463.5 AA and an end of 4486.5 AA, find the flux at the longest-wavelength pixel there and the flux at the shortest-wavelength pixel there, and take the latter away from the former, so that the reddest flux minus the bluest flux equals 0.17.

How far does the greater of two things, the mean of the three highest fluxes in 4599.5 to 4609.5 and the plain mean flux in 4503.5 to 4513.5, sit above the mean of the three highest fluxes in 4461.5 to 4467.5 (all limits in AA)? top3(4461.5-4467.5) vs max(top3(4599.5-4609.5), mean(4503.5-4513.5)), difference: 0.270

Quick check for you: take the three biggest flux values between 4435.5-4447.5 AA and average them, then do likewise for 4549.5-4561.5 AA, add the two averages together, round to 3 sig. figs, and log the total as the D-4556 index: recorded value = 2.62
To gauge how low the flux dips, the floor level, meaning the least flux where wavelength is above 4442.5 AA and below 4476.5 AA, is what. 0.622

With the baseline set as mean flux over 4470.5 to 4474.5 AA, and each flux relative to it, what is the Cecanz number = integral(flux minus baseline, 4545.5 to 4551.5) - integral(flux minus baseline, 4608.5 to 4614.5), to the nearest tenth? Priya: -1.3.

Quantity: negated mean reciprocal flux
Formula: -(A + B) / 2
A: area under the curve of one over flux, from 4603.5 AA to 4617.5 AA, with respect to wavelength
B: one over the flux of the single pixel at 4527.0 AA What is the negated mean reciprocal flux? -6.03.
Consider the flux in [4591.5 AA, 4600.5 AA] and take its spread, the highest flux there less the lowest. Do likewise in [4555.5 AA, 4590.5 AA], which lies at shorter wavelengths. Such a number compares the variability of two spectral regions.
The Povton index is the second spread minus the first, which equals 0.27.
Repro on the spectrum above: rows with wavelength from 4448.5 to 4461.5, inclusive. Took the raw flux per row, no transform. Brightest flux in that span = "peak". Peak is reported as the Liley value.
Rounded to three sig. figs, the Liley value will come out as 1.19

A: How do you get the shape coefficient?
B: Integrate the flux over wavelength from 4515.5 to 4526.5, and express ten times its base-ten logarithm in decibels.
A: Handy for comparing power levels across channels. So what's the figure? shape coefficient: 11.3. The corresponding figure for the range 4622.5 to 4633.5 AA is 11.8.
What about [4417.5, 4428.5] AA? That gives 10.2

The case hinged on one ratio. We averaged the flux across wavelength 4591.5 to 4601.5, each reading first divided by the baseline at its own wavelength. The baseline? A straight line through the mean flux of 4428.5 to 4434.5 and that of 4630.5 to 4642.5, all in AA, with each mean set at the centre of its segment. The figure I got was 0.99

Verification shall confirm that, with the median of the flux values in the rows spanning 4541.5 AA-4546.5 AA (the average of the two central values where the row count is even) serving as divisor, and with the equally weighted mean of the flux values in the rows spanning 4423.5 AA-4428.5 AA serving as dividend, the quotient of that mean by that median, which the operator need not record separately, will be 0.79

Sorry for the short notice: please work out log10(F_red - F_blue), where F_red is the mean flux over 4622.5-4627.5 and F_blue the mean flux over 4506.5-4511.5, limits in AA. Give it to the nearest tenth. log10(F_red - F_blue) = -1.1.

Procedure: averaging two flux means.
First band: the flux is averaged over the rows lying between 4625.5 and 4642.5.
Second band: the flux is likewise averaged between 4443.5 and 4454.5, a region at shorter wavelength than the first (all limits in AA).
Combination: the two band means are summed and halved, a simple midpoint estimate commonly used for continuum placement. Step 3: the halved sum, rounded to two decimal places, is 1.23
